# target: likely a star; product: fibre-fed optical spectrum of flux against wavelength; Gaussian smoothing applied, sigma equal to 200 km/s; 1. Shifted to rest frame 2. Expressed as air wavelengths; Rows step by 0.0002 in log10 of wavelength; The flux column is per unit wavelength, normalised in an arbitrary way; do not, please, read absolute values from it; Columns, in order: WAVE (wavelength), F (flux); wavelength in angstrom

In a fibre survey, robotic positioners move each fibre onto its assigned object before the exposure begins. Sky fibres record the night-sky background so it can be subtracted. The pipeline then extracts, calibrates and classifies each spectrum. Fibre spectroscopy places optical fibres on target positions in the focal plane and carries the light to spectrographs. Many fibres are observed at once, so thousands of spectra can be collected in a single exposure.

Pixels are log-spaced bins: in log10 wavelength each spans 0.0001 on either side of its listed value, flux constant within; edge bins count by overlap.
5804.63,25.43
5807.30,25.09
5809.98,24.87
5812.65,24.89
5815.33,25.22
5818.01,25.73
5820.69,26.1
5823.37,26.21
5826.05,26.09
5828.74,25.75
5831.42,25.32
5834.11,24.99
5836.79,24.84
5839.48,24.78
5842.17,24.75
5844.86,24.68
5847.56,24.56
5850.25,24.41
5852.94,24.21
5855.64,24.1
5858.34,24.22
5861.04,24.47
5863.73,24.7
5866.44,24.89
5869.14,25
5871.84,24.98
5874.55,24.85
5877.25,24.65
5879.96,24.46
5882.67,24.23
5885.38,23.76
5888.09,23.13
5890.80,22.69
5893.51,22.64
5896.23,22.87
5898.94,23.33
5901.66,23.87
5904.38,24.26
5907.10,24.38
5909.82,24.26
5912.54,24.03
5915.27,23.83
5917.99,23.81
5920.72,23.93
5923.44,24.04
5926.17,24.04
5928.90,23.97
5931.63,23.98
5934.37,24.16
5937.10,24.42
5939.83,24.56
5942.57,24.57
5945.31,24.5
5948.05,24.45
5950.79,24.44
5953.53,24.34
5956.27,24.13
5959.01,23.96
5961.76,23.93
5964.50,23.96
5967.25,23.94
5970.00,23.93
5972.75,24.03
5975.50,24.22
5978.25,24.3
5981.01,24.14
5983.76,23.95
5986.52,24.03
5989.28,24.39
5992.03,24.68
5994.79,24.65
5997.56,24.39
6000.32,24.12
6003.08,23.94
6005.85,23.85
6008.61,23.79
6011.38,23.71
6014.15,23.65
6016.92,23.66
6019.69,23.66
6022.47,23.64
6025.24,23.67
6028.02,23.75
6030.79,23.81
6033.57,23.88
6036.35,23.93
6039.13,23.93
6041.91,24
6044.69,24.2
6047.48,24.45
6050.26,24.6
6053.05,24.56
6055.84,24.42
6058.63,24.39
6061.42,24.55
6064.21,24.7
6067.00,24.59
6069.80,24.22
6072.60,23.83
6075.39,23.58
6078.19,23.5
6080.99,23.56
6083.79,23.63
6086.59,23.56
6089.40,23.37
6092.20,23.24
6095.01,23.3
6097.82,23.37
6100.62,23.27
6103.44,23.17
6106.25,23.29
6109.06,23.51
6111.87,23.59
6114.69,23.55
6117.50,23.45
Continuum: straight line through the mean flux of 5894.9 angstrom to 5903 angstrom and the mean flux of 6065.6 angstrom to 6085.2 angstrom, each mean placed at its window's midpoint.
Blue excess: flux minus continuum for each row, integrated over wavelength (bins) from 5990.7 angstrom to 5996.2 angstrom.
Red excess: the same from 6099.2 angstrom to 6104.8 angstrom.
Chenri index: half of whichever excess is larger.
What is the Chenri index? 2.9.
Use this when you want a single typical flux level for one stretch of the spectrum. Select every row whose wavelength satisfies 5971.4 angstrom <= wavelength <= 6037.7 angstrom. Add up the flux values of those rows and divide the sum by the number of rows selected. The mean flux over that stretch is 24.0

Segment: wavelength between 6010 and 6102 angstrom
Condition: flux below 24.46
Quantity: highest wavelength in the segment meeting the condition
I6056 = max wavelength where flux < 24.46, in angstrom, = 6100.62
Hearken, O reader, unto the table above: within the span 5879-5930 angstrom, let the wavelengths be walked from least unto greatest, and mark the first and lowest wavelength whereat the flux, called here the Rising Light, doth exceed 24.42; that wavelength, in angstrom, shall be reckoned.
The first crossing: 5879.96 angstrom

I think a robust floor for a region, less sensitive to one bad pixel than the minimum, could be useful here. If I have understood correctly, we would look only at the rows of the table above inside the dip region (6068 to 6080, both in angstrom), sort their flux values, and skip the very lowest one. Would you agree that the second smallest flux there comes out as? 23.58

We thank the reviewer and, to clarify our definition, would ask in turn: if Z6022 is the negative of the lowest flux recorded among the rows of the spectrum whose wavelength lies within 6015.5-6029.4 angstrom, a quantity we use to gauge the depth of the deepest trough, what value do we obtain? -23.6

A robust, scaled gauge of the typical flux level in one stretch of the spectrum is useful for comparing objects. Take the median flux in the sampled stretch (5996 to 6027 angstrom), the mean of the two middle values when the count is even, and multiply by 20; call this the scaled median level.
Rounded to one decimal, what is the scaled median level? 474.2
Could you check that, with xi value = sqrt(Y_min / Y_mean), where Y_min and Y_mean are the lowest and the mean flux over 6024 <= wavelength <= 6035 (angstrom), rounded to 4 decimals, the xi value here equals 0.9977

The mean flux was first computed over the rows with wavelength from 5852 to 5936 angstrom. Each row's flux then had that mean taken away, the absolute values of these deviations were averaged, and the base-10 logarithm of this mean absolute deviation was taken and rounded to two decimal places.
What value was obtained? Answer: -0.35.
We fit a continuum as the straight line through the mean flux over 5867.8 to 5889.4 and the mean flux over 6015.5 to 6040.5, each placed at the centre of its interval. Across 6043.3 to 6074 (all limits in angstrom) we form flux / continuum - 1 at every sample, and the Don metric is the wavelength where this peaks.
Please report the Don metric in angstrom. 6064.21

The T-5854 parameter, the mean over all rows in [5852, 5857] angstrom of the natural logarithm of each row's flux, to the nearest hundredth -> 3.18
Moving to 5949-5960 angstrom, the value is 3.19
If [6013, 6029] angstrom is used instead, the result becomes 3.16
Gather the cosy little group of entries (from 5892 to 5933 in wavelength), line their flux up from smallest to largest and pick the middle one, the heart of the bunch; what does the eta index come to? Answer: 24.0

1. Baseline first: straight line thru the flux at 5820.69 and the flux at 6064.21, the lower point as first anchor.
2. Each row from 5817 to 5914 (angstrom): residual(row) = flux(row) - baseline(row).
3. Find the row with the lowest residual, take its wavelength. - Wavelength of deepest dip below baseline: 5893.51 angstrom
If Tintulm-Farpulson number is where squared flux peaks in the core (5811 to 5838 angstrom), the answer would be 5823.37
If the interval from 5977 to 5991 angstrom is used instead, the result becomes 5989.28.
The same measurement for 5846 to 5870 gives 5869.14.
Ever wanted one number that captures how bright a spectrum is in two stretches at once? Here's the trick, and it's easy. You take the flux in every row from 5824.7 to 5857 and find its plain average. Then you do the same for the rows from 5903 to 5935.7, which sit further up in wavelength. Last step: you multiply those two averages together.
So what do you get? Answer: 598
